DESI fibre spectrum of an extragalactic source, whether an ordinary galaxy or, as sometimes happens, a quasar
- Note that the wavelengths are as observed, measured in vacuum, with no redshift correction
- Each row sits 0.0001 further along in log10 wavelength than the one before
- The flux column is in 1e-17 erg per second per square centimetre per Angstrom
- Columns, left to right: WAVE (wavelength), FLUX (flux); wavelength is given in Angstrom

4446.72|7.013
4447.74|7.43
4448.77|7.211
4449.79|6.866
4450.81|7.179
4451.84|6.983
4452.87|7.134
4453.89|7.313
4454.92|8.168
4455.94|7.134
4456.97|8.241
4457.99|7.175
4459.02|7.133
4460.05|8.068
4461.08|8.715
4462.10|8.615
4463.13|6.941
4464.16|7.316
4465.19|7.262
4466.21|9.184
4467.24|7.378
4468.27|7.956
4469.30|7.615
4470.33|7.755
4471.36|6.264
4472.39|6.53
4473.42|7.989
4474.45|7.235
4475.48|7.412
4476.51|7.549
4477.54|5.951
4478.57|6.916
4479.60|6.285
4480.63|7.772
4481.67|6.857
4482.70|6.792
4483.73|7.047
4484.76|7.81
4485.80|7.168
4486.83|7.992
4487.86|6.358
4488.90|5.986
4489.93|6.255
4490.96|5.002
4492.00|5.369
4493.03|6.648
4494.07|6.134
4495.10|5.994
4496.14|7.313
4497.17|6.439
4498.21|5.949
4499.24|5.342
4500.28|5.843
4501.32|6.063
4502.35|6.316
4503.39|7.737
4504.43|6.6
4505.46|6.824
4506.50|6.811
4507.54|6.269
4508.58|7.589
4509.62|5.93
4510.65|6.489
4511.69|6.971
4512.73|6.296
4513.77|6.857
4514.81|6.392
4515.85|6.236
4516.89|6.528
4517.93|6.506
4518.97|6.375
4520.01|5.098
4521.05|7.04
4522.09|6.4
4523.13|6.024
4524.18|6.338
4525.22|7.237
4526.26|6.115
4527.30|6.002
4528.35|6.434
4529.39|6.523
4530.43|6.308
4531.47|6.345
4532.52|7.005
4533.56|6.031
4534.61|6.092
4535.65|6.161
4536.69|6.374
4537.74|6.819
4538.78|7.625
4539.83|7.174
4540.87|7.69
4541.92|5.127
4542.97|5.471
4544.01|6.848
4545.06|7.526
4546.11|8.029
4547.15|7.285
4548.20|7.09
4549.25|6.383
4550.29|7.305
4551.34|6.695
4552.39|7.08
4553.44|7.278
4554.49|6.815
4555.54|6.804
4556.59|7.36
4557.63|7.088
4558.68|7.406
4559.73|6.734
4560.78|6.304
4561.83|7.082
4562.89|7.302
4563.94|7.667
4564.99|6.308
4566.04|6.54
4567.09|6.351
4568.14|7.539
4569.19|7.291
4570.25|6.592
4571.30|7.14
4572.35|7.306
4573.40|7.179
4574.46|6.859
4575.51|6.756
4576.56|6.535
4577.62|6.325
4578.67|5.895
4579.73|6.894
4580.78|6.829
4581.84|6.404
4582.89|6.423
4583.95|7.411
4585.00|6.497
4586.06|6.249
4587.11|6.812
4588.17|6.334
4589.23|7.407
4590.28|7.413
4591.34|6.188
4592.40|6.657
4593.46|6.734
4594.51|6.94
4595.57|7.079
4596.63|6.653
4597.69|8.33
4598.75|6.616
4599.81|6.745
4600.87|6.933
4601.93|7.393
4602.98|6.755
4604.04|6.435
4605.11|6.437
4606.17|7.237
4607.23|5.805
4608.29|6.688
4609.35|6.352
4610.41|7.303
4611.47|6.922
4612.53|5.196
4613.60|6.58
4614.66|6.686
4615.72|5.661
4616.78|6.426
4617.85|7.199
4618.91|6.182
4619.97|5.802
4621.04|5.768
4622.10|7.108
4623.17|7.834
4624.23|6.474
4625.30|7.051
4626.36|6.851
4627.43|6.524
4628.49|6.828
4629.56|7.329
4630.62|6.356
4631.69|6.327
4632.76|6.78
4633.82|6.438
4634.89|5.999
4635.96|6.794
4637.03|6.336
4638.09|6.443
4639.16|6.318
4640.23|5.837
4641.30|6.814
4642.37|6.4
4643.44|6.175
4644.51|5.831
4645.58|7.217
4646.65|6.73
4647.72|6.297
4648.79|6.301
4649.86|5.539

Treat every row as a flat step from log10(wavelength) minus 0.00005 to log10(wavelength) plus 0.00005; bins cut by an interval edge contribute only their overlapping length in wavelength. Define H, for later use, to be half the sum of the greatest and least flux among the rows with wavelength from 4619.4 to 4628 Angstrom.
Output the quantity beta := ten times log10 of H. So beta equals 8.33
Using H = 6.80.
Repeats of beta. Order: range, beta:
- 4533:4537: 7.93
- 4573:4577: 8.36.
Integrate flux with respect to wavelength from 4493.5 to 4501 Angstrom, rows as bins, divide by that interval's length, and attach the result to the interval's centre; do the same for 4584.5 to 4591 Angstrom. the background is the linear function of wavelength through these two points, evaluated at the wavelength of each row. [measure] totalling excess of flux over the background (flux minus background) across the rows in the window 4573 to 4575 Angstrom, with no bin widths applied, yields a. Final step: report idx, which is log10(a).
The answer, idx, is -0.2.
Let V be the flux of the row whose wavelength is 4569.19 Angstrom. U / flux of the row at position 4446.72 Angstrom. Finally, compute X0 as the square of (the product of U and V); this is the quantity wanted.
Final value 2614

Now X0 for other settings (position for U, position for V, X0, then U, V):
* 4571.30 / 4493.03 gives 2253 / 7.14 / 6.648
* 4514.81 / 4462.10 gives 3032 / 6.392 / 8.615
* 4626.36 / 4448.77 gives 2441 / 6.851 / 7.211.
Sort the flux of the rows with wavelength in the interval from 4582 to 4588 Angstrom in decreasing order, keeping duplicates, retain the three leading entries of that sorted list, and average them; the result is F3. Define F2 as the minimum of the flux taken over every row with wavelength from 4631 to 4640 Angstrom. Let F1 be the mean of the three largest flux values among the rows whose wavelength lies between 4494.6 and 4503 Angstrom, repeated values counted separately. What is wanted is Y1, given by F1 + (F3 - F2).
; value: 7.60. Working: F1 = 6.7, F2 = 5.999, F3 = 6.9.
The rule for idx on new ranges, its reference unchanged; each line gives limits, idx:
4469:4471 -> 0.5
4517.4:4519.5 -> -0.5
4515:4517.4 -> -0.7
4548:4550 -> -0.3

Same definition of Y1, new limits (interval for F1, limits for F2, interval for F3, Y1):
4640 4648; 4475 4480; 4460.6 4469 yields 9.81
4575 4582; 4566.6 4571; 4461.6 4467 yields 8.85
